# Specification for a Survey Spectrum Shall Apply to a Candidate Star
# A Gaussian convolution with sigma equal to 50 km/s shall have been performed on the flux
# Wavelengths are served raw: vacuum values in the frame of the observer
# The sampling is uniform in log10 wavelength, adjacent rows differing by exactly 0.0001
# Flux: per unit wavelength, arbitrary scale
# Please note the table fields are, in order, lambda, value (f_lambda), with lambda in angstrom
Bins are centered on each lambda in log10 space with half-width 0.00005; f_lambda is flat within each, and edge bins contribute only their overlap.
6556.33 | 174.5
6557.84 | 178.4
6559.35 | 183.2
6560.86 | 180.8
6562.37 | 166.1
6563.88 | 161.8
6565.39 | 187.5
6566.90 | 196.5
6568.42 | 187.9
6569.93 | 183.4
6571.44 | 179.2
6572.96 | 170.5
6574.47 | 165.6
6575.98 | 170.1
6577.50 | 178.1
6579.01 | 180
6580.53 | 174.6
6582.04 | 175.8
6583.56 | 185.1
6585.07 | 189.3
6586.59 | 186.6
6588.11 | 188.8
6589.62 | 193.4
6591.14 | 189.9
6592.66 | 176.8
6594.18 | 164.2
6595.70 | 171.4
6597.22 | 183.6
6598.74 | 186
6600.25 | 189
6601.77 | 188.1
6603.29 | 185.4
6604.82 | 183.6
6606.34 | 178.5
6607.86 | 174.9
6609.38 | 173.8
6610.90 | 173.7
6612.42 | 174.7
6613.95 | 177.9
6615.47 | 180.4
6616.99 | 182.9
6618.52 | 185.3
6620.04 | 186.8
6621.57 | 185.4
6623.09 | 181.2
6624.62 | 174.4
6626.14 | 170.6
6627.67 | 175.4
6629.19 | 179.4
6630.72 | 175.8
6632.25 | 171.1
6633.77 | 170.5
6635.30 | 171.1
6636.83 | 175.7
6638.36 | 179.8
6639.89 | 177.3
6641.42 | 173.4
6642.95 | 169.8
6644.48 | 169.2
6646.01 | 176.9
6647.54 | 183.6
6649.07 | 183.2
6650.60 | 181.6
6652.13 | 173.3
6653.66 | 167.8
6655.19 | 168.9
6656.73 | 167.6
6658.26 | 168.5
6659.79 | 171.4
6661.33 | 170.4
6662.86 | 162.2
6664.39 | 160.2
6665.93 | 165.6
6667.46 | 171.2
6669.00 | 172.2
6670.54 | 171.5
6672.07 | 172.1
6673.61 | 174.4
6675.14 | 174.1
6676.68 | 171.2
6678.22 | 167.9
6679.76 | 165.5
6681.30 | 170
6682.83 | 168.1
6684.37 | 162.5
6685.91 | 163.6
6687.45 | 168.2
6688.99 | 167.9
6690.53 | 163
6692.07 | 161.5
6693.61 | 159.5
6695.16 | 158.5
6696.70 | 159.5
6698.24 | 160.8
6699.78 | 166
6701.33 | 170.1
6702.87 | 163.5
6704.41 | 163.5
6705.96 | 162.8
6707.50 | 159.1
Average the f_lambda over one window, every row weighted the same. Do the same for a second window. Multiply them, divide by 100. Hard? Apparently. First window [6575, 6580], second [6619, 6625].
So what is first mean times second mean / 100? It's 320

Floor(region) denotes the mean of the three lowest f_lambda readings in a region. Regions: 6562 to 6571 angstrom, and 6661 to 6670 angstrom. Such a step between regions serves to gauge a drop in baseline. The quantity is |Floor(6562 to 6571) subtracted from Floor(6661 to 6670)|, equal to 7.8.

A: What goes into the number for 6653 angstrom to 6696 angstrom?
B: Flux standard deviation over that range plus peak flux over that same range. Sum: 179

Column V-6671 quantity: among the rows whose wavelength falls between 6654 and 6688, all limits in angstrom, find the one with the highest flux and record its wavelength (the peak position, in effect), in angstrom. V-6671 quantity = 6673.61 angstrom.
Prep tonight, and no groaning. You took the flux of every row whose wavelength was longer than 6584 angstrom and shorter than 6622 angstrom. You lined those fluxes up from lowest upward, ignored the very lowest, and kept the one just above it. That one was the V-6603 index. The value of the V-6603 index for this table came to 171.4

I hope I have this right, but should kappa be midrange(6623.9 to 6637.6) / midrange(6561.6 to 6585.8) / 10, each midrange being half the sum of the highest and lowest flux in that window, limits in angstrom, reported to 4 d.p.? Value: 0.0977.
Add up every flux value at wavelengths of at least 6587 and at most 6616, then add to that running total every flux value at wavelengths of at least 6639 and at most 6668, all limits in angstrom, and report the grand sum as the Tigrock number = 6696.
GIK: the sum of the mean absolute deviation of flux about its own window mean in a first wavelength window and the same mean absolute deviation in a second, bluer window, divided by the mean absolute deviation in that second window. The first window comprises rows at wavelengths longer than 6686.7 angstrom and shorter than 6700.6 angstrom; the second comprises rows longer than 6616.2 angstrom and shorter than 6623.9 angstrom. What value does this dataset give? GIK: 2.72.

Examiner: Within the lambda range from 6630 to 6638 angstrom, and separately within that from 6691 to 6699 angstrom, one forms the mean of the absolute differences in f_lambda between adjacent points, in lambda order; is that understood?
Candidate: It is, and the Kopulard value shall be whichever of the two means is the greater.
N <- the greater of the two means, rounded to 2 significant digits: 2.6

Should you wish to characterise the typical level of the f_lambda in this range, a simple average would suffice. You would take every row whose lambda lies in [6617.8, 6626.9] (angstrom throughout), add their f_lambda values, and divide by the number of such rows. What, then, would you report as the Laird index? 181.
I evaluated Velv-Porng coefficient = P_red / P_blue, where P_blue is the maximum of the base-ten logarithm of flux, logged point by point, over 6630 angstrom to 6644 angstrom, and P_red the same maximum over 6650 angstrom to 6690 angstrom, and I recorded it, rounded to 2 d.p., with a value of 1.00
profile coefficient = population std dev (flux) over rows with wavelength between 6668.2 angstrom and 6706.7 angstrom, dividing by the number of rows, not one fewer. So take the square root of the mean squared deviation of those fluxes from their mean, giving 4.7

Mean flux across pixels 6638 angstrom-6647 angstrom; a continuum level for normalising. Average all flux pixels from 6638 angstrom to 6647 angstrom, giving 174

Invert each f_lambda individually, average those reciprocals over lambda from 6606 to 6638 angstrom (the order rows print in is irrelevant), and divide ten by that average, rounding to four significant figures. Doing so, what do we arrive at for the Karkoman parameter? 1770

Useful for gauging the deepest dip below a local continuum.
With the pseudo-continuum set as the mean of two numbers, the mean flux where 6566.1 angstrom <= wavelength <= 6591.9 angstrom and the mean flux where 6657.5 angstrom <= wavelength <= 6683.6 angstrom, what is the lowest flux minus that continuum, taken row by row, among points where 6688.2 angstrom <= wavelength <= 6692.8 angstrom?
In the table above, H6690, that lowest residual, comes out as -14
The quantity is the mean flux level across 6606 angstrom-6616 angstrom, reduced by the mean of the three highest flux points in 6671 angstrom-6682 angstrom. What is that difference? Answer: 3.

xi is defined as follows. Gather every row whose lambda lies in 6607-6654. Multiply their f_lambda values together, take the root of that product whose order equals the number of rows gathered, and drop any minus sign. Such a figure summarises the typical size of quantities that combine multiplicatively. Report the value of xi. 177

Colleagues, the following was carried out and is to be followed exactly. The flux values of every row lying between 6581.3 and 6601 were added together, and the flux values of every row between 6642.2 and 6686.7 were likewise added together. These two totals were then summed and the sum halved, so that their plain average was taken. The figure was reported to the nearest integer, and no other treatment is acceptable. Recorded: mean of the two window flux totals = 3662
